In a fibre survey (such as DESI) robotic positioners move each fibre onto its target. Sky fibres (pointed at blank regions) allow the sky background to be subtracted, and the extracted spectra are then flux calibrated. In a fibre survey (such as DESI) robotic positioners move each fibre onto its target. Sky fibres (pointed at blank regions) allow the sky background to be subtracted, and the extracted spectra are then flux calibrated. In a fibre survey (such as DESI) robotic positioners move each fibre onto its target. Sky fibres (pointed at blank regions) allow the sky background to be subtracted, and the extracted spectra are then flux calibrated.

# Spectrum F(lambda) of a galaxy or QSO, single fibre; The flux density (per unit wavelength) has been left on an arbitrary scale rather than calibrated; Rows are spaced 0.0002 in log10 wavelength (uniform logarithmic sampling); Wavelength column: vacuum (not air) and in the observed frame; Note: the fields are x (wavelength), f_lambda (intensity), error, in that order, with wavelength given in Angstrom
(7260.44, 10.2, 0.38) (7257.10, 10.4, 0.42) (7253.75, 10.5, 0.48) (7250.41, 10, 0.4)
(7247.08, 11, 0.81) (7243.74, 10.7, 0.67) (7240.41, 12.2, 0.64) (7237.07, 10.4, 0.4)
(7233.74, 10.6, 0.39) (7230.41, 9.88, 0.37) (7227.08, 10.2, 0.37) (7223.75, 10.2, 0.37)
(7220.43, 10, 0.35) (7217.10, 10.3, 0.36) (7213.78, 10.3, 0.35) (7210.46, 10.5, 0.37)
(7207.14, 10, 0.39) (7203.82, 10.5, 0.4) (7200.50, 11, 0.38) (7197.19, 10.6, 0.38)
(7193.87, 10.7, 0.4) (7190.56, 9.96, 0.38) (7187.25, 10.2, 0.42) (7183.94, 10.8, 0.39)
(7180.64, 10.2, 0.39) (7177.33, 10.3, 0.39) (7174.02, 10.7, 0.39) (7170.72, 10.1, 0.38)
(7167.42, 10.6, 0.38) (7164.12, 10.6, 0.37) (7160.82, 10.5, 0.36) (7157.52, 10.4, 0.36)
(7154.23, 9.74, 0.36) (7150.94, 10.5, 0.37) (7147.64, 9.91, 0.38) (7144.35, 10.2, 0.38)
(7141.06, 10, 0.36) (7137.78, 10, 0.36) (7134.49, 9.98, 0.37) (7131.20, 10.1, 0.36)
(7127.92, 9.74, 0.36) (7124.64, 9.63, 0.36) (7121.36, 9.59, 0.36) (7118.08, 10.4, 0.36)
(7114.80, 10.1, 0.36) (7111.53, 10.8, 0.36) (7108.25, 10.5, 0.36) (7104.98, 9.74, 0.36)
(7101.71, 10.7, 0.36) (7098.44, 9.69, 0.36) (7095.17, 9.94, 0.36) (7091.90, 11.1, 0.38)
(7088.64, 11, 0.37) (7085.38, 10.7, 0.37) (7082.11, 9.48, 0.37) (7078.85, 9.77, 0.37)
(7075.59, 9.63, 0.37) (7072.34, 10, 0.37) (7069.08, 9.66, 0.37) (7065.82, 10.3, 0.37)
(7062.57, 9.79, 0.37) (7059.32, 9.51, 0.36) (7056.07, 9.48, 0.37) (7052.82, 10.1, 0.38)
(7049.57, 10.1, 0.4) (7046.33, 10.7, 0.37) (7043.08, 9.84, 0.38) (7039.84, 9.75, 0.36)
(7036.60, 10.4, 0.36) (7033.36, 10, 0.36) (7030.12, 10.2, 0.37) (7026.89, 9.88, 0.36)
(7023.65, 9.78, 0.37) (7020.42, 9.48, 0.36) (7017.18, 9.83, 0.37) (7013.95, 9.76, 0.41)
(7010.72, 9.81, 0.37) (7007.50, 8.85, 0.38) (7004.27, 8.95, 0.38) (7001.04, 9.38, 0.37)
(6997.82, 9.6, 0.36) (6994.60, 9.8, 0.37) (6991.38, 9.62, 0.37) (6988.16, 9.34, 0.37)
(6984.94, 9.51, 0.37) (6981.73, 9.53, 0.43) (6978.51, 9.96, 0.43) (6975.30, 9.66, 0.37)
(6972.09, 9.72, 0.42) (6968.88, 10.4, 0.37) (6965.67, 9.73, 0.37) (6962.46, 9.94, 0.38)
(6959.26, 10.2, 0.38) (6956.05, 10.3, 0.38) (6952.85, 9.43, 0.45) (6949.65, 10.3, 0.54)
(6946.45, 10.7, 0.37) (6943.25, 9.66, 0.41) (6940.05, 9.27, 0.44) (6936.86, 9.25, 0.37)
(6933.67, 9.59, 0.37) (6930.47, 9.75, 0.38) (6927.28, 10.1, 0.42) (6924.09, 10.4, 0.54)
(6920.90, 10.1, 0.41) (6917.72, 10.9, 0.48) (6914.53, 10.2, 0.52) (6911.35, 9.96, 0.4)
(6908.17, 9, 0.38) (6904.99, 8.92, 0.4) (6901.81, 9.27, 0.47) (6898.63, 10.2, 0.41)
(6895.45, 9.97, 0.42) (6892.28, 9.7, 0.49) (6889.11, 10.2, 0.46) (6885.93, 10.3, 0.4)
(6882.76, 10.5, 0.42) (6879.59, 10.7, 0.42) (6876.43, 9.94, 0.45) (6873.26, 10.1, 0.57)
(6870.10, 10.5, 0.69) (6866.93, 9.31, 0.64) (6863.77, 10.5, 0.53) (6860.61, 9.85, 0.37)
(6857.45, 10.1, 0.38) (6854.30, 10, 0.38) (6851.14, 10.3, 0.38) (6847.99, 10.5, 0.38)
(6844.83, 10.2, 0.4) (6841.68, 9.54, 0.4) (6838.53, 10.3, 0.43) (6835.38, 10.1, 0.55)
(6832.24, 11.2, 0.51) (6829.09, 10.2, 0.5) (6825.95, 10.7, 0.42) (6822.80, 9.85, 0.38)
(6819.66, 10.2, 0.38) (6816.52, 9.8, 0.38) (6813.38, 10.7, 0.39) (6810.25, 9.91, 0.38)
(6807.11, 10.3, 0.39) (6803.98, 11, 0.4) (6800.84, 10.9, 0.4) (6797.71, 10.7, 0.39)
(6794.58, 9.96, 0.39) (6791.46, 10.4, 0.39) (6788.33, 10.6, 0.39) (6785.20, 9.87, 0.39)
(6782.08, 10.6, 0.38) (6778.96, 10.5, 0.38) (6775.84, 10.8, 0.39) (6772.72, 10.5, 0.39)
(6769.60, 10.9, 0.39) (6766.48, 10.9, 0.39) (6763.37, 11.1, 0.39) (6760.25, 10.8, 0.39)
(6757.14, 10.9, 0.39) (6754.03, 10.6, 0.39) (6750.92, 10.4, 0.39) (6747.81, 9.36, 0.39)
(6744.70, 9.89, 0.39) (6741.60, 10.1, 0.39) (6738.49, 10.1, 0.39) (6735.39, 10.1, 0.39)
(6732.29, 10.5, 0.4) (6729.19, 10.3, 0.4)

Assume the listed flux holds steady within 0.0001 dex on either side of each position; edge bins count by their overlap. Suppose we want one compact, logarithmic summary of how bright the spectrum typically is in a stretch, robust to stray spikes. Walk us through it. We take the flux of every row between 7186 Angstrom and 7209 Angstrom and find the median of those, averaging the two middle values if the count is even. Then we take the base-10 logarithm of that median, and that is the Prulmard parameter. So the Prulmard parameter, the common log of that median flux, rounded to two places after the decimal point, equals 1.02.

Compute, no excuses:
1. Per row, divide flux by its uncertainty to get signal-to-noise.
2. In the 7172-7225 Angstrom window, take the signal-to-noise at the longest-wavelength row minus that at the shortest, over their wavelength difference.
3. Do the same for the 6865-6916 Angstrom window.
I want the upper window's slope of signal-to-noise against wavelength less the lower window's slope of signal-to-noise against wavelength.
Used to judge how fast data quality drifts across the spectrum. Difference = -0.10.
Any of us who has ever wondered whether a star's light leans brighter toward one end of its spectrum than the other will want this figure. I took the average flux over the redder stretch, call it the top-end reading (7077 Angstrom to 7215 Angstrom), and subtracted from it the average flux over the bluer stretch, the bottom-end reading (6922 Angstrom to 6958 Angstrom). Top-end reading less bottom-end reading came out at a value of 0.4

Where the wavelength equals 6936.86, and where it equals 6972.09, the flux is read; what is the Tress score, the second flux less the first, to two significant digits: 0.47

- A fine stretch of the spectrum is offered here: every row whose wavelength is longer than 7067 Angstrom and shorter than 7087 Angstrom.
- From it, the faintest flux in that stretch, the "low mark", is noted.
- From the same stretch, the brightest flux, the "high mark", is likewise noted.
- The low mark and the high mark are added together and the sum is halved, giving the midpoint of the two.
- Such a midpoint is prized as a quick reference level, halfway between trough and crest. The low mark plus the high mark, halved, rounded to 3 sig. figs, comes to 10.1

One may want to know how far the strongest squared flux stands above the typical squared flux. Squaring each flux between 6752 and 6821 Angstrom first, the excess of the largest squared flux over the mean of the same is 12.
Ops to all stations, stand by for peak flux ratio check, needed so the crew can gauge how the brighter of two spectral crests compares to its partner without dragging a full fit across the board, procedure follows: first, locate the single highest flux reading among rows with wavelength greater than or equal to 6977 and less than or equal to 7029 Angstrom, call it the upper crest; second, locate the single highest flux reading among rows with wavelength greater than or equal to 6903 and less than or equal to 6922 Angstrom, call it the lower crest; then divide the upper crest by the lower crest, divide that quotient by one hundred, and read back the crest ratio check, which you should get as 0.0091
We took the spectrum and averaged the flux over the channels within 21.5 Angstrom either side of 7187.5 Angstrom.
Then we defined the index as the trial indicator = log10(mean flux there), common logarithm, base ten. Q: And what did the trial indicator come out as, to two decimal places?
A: 1.02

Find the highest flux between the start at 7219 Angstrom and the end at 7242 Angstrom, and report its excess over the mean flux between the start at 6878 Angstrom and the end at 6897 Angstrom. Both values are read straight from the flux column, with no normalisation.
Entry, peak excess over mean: 2.0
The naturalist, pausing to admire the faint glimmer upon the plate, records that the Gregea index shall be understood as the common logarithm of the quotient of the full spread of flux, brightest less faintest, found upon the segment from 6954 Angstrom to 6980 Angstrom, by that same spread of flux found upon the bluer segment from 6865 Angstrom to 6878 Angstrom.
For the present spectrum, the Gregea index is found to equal -0.21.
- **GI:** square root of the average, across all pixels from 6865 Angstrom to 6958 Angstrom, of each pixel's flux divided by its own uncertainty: 4.8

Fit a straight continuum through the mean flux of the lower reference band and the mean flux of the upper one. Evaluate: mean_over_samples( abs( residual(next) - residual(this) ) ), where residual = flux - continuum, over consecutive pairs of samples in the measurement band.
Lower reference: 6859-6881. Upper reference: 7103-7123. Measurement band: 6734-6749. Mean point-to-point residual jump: 0.2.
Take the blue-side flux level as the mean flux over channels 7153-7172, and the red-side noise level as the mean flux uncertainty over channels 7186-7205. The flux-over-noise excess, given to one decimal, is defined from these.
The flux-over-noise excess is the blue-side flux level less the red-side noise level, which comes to 9.9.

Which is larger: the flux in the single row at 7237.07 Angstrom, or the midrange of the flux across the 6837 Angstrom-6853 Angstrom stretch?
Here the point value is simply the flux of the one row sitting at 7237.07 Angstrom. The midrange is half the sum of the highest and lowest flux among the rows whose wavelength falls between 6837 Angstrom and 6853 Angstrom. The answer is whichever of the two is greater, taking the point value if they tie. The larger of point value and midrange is 10.4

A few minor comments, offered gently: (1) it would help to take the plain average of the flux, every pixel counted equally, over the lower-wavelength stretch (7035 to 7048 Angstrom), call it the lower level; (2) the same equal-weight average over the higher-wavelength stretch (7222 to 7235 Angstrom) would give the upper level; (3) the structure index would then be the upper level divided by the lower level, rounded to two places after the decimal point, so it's 1.00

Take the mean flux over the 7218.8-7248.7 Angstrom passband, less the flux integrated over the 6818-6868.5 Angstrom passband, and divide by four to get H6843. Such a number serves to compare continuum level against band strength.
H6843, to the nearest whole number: -126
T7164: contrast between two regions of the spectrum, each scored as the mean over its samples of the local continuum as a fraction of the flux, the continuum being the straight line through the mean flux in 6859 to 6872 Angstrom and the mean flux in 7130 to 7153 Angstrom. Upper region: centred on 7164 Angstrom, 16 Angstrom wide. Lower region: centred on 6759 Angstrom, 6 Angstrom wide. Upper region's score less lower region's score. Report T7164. 0.04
